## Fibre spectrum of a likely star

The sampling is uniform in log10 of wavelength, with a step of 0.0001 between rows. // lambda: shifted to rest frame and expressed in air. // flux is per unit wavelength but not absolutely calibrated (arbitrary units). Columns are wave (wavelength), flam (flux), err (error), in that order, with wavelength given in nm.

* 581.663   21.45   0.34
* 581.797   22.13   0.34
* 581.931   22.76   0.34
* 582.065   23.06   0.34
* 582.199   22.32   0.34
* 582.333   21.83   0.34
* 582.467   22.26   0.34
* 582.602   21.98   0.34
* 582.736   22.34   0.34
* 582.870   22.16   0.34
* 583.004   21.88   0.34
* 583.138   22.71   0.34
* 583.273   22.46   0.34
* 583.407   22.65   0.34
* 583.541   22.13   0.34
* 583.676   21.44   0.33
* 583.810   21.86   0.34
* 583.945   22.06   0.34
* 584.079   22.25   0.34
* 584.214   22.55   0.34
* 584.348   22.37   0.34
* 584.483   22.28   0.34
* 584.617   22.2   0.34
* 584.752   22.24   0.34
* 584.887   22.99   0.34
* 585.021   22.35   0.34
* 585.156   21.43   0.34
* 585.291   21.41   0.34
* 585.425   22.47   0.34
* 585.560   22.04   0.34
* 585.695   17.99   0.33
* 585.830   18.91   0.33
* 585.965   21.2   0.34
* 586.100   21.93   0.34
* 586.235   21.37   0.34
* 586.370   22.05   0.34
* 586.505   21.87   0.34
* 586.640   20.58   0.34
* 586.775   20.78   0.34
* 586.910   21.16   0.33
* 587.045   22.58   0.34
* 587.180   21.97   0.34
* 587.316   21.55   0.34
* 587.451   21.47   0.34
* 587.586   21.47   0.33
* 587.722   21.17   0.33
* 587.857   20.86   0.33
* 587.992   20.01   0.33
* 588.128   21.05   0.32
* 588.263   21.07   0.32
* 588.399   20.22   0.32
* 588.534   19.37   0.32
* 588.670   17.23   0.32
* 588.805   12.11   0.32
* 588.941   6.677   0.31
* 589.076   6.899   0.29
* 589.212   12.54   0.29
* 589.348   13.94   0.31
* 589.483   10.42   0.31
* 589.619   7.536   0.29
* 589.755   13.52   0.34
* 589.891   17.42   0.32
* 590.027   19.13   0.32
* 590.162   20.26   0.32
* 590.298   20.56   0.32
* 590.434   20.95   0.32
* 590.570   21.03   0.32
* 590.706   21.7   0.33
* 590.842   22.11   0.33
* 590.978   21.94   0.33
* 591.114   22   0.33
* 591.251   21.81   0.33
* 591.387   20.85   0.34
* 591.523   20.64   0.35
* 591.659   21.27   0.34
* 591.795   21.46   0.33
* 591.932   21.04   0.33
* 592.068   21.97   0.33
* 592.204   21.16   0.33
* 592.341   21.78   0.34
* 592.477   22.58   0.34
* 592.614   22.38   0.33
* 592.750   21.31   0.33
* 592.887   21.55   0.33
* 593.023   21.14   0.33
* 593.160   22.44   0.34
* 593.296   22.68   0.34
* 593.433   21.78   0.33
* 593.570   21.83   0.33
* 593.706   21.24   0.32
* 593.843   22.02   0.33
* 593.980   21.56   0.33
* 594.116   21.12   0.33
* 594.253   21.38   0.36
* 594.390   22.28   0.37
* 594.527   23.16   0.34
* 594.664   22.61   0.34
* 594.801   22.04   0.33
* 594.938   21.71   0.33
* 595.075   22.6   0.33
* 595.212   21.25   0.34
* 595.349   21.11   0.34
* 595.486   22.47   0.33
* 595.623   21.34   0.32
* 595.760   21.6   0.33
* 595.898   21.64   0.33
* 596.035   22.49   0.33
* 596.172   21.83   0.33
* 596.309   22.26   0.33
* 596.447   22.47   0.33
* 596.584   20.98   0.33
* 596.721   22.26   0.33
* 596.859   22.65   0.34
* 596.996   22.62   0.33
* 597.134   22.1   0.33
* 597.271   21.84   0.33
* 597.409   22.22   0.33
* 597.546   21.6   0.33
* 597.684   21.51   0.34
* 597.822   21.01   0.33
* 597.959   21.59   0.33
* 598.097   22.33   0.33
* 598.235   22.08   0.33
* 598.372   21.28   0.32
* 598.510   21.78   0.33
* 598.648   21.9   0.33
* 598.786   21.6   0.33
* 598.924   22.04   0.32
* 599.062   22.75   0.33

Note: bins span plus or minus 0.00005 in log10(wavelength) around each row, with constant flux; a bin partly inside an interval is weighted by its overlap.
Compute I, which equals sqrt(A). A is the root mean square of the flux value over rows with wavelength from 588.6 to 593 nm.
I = 4.36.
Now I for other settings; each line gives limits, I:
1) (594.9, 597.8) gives 4.68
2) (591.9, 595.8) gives 4.67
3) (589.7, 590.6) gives 4.38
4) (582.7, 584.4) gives 4.71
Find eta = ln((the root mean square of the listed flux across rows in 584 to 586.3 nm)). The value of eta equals 3.08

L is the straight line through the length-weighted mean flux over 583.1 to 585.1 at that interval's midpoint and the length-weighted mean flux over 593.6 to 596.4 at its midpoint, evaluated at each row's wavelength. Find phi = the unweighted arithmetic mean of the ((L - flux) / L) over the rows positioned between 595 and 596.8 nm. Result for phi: -0.001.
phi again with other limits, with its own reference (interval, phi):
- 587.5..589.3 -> 0.233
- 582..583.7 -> 0.004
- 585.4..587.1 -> 0.048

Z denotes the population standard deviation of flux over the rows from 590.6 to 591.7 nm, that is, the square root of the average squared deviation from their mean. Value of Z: 0.52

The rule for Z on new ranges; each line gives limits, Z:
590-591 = 0.92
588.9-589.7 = 2.83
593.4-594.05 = 0.27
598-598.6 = 0.39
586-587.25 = 0.62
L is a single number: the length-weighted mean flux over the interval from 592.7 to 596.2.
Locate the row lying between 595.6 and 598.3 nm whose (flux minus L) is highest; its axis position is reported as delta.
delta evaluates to 596.859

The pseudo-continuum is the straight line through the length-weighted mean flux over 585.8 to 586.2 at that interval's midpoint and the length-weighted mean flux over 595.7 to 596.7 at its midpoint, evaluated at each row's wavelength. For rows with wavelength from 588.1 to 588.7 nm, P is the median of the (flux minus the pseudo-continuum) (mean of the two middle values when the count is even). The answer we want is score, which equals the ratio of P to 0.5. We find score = -1.8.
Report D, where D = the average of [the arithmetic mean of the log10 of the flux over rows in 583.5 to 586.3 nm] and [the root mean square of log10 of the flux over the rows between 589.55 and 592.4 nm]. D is 1.316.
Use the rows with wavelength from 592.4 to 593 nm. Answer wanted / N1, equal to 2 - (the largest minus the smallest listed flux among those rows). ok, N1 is 0.7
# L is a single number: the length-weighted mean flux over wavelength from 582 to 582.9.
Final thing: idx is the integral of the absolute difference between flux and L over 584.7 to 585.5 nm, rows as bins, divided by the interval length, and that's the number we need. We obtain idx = 0.46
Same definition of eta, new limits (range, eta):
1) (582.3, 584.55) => 3.10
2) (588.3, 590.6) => 2.78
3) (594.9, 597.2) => 3.09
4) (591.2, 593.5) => 3.07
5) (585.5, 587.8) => 3.05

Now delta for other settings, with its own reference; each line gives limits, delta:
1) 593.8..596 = 594.527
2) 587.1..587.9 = 587.180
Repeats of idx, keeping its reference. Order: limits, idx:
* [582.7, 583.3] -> 0.25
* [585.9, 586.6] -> 0.63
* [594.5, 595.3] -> 0.56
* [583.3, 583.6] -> 0.25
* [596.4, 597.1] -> 0.44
